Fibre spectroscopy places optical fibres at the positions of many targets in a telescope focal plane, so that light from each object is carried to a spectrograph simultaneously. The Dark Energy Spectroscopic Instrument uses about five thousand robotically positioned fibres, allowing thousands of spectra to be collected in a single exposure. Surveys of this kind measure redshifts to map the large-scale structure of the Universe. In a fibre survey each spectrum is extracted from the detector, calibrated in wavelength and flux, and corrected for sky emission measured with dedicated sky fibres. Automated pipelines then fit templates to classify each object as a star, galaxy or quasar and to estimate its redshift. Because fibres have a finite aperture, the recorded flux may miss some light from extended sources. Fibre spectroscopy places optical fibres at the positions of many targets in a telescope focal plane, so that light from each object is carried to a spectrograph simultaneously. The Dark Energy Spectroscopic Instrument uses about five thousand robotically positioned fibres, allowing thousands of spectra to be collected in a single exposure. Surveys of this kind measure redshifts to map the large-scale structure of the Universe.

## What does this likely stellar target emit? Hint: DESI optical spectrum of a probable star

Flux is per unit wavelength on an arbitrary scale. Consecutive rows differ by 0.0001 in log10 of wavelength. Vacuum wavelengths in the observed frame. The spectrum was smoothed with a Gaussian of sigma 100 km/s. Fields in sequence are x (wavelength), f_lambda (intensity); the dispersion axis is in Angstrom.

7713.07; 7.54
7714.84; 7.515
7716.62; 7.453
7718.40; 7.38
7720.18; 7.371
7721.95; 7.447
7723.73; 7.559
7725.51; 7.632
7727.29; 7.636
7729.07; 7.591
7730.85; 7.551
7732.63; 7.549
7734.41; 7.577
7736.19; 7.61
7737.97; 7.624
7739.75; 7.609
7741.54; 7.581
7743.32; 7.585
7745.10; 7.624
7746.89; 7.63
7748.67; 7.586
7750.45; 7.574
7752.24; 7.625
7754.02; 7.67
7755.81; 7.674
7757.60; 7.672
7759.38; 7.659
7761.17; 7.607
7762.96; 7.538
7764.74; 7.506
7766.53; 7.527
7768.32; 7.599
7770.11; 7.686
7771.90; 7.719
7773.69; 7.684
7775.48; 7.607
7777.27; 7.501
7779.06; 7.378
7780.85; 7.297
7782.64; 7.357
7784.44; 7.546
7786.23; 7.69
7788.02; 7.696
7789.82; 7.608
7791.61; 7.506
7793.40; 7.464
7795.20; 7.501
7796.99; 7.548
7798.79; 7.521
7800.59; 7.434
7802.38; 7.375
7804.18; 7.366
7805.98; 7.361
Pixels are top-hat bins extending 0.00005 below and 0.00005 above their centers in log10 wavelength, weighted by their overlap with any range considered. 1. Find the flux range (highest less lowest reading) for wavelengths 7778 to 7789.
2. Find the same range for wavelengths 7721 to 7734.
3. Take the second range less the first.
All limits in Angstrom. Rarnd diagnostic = -0.2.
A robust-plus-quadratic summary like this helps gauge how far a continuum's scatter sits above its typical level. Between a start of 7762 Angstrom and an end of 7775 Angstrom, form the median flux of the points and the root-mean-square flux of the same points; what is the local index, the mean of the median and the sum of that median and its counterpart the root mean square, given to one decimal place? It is 11.4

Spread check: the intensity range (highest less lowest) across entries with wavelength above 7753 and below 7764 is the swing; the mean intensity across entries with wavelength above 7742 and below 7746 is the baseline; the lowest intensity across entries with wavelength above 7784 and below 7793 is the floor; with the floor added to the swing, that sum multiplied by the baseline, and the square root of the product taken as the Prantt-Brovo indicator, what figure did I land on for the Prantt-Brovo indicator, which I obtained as 7.62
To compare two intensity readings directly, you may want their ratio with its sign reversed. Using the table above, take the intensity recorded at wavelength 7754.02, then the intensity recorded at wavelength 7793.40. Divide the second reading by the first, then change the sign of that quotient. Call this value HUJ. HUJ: -0.973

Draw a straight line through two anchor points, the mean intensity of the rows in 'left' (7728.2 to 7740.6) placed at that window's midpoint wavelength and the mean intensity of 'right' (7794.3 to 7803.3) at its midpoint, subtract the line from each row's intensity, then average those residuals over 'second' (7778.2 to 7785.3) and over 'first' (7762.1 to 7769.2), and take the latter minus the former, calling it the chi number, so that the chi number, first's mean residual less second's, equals 0.12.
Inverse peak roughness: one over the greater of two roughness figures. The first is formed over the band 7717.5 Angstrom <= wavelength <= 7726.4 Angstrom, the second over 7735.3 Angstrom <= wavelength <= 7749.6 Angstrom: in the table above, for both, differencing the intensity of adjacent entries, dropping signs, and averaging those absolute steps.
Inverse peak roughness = 15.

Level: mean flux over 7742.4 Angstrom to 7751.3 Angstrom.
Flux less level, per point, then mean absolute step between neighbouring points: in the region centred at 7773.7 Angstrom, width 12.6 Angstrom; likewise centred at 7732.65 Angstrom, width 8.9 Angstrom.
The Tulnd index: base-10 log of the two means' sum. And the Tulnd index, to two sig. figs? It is -0.99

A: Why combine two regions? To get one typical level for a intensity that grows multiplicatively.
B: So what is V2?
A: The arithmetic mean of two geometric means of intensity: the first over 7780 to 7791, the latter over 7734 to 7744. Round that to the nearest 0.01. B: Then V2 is 7.56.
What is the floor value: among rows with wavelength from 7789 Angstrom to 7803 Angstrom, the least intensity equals 7.375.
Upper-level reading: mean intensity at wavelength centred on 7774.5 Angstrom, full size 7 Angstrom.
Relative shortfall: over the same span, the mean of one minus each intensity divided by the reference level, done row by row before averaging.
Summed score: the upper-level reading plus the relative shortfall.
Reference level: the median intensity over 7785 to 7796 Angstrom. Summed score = 7.62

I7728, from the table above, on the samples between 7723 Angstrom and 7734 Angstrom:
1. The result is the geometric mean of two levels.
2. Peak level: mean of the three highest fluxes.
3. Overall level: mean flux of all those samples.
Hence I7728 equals 7.60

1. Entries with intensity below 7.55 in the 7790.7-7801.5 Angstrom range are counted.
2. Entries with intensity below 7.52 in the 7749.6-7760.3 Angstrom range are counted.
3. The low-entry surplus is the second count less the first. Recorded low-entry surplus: -6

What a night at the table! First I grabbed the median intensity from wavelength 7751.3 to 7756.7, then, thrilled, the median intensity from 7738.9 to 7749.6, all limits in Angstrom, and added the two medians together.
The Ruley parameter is 15.3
